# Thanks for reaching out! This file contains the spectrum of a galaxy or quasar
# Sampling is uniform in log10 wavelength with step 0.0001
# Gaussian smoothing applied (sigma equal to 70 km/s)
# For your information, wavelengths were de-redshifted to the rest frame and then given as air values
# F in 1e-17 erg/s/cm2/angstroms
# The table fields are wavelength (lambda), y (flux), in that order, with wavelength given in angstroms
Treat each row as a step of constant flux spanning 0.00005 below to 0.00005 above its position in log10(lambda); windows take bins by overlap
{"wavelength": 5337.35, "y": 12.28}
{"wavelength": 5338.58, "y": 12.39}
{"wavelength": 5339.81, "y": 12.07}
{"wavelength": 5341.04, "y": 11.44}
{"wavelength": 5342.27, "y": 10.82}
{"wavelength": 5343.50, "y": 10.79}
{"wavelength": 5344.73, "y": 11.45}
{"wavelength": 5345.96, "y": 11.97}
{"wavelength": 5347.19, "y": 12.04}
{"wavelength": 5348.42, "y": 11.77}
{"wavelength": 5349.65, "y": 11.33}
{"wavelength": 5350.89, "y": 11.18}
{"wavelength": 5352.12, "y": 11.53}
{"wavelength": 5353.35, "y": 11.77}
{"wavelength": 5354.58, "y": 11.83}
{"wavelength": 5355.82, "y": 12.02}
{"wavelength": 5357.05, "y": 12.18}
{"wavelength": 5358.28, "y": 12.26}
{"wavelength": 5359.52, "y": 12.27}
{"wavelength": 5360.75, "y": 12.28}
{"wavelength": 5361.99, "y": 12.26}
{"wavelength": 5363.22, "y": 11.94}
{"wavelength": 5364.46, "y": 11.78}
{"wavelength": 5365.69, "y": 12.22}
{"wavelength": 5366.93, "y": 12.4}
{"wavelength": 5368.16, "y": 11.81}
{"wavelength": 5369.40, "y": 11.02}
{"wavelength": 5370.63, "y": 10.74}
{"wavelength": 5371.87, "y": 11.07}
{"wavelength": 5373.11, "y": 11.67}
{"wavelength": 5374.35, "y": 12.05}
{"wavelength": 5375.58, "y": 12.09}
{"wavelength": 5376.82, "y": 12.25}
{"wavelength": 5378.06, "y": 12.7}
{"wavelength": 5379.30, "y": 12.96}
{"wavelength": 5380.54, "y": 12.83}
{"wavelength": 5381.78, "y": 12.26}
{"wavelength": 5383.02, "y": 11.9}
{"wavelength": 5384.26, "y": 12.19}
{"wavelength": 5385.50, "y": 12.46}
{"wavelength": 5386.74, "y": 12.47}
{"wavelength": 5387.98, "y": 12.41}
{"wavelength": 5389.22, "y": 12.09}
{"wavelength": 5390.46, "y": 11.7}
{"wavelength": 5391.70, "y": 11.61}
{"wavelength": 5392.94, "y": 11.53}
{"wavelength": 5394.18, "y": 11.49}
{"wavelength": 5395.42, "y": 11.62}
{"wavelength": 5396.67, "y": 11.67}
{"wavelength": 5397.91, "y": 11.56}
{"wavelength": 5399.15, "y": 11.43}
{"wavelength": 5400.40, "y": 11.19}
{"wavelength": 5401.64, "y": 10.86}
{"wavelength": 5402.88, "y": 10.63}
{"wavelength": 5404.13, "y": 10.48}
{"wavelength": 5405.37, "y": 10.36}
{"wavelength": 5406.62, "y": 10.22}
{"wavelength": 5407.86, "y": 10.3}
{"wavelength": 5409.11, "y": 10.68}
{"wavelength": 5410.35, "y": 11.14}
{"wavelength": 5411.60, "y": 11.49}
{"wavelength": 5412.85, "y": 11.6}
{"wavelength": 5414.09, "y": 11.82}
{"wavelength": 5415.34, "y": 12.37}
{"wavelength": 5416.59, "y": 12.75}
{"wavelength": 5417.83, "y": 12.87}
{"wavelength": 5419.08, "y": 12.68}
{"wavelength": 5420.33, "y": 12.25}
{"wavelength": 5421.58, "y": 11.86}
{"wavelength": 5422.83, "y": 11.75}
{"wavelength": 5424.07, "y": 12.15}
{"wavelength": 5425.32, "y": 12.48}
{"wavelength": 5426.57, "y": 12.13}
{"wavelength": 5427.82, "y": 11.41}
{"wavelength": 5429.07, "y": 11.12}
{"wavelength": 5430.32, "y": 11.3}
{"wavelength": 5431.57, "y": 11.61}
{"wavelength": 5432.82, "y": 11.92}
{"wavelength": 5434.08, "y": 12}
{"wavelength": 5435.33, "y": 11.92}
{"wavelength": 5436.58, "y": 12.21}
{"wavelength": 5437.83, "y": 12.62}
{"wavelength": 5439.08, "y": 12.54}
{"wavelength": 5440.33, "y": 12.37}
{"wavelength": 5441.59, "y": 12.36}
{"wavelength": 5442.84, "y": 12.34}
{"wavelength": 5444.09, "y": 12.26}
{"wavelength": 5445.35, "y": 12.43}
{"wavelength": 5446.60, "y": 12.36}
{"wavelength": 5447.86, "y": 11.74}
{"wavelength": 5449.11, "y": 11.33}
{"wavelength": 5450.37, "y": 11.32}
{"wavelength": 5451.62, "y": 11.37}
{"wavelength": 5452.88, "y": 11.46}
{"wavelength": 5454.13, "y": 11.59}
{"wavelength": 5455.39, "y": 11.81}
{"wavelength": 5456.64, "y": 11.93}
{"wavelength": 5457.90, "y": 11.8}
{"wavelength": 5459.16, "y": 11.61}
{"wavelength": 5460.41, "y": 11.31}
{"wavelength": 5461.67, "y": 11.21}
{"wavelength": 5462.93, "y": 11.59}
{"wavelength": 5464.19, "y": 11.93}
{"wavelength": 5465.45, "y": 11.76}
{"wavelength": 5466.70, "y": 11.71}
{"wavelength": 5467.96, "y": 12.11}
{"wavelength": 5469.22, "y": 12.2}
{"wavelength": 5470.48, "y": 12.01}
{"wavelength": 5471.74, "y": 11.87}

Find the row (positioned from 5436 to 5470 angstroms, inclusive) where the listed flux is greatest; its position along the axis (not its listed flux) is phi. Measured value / 5437.83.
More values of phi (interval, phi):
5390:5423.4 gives 5417.83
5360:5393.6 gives 5379.30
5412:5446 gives 5417.83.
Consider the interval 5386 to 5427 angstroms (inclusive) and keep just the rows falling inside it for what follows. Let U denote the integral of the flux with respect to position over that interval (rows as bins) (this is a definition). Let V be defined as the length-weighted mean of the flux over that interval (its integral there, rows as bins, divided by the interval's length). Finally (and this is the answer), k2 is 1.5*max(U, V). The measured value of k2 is 715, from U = 477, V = 11.6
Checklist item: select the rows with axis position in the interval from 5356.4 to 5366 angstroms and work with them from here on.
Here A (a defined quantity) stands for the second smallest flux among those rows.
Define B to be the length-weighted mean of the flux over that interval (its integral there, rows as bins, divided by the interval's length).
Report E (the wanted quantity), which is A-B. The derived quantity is -0.21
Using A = 11.94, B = 12.2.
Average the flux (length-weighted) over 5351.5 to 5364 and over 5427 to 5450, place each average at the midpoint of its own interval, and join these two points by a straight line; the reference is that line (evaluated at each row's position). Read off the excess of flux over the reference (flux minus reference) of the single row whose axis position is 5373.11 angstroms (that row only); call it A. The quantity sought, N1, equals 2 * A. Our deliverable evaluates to -0.7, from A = -0.4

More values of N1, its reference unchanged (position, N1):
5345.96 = -0.1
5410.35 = -1.7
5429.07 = -1.7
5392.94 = -1.0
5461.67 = -1.5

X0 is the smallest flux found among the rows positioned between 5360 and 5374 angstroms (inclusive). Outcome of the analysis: 10.74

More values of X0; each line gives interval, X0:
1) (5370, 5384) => 10.74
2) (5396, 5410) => 10.22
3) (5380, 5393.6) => 11.53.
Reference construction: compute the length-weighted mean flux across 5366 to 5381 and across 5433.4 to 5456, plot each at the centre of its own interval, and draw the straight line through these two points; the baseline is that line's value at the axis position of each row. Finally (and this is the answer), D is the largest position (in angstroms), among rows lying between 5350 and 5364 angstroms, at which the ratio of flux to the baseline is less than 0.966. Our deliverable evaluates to 5352.12 angstroms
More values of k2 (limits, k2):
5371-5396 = 452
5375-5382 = 131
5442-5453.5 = 204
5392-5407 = 250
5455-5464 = 157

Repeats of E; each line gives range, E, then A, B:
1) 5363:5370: -0.08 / 11.78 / 11.9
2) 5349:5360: -0.48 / 11.33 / 11.8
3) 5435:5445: -0.13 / 12.21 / 12.3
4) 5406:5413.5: -0.62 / 10.3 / 10.9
